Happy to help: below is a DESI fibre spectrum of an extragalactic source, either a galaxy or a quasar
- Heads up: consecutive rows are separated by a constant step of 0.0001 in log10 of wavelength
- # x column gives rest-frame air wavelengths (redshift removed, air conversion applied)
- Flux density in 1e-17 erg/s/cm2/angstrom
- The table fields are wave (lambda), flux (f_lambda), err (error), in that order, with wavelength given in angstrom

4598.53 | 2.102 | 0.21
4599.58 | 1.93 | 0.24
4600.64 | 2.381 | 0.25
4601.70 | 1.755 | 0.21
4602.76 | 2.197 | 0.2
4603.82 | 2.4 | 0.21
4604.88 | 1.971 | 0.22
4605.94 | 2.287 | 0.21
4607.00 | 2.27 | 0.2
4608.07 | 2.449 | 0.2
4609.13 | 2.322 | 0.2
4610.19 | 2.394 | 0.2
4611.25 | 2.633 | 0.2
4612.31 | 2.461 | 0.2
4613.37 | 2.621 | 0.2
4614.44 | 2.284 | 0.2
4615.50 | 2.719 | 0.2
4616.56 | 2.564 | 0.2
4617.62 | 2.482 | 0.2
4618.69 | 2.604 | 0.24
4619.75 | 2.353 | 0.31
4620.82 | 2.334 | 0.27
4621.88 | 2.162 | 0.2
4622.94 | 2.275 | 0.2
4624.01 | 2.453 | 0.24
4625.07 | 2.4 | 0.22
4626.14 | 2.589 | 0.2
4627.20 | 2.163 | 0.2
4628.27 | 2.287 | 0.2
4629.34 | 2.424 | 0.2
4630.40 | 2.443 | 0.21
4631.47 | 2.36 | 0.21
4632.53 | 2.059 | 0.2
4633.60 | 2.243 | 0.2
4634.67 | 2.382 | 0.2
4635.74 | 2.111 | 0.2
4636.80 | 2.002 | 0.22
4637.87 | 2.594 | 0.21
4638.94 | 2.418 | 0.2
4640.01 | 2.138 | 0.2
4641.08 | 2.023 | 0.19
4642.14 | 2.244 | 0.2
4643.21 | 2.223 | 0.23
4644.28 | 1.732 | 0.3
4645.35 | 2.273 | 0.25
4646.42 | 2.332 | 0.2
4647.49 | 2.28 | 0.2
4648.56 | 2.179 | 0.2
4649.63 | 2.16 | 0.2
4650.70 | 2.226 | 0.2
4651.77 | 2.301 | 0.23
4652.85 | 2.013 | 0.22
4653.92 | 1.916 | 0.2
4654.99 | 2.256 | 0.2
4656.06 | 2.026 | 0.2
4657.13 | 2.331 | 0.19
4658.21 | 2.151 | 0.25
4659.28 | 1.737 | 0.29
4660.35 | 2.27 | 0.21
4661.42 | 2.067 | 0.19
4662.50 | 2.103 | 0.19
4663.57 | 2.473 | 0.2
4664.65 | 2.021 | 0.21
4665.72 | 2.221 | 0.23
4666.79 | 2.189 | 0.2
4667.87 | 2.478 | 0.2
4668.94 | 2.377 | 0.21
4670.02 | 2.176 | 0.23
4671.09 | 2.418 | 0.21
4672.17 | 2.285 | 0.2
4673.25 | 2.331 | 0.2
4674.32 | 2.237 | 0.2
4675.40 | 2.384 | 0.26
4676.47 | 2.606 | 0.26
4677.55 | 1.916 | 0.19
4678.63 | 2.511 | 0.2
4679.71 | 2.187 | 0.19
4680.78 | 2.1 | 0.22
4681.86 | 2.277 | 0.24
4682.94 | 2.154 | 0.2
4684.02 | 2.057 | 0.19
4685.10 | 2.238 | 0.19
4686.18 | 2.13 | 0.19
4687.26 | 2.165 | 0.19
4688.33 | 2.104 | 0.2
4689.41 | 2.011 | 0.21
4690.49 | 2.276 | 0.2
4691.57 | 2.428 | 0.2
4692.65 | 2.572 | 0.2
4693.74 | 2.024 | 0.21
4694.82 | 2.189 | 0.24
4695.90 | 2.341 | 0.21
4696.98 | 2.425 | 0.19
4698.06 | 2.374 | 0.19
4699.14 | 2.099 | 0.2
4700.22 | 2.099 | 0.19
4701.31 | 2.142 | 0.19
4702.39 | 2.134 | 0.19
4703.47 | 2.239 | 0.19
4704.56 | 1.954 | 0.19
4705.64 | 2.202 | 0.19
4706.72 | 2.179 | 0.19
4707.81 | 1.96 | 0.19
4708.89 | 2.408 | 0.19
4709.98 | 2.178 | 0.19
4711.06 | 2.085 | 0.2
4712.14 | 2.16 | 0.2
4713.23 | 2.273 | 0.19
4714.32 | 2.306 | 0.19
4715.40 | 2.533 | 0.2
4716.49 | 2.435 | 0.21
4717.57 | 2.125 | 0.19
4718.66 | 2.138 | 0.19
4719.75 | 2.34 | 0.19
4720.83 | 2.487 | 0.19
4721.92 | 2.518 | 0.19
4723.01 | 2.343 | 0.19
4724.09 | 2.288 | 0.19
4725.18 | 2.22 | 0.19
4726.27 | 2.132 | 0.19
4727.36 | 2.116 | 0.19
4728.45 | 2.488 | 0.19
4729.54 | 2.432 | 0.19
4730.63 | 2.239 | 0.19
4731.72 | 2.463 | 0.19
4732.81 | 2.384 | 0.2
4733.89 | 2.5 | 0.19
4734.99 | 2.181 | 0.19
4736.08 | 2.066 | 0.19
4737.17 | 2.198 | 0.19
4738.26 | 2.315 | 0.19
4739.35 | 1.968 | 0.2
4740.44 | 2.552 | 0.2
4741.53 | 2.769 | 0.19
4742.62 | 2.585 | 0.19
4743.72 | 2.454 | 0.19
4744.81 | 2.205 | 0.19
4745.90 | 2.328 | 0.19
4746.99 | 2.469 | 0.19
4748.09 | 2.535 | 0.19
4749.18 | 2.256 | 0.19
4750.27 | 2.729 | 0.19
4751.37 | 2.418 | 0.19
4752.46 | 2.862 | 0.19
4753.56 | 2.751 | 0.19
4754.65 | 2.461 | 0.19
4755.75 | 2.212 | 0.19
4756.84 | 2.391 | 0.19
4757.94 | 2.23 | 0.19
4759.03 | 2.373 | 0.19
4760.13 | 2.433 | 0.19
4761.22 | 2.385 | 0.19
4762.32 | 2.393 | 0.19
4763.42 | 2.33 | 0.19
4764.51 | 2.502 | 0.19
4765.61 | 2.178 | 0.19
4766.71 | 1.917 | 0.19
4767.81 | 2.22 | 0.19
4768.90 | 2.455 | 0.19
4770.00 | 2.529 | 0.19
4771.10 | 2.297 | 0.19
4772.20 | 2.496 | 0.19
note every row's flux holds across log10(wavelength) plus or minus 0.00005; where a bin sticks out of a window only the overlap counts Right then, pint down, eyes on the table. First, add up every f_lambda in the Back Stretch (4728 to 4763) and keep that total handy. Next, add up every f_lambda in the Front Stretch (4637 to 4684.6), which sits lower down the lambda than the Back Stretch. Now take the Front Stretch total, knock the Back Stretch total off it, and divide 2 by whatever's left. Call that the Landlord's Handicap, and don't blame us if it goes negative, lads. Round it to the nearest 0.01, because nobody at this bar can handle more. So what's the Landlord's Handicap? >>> 0.10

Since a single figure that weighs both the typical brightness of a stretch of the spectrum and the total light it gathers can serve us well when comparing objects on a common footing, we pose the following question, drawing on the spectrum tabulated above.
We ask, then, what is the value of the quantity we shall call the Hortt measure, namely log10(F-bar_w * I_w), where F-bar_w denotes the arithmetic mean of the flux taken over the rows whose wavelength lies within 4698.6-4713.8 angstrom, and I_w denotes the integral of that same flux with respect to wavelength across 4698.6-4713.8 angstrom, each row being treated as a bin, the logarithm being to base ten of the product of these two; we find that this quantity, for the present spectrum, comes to 1.85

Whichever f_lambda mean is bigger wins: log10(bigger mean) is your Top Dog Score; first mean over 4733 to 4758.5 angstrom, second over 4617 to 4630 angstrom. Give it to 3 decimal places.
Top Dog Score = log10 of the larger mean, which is 0.382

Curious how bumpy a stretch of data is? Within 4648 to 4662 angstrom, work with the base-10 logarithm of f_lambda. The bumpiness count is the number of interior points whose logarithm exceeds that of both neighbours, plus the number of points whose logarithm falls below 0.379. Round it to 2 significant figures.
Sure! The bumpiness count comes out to 17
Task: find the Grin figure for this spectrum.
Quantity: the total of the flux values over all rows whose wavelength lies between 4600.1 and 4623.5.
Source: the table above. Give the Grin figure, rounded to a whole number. 52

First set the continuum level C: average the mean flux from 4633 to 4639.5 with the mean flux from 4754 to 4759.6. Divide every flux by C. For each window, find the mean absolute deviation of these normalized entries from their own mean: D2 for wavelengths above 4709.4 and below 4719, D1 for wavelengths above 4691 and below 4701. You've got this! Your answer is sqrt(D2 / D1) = 0.88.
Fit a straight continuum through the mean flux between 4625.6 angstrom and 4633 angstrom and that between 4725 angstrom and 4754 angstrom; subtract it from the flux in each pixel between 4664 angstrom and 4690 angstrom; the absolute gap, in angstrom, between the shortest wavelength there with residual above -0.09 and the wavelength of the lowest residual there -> 9.7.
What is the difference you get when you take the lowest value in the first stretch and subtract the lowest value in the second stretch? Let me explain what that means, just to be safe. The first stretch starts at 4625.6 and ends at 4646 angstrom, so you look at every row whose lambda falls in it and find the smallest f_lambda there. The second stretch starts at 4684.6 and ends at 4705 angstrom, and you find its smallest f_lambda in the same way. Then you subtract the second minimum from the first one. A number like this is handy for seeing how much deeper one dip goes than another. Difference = -0.222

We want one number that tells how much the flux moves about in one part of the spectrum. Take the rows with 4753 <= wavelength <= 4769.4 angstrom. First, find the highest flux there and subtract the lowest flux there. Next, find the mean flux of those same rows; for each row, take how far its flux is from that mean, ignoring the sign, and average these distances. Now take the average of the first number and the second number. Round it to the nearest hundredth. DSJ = 0.48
